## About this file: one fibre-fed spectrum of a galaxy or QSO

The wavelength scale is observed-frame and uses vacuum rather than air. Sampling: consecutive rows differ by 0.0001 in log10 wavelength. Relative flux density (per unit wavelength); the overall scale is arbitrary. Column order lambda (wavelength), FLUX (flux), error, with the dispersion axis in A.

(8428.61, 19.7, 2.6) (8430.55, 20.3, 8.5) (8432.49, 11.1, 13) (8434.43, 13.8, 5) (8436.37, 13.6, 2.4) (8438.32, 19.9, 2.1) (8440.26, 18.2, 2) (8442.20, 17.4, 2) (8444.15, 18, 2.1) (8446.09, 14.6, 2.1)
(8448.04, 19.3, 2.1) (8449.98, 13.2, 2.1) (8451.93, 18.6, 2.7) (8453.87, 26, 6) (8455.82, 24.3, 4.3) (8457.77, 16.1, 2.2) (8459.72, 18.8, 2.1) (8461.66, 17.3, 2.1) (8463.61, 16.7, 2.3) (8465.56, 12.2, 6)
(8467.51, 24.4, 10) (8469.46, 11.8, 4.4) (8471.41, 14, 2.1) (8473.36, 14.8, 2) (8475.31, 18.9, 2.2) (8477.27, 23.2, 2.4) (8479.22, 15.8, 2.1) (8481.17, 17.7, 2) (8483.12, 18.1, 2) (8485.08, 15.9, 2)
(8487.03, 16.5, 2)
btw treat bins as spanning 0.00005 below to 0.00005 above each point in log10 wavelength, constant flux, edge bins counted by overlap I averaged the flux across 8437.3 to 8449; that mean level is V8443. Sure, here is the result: 17.9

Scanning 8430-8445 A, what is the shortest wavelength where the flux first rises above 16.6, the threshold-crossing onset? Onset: 8430.55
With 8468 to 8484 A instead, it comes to 8475.31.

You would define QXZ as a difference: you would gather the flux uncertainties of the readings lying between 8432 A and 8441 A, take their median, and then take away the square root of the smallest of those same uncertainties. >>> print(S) 0.99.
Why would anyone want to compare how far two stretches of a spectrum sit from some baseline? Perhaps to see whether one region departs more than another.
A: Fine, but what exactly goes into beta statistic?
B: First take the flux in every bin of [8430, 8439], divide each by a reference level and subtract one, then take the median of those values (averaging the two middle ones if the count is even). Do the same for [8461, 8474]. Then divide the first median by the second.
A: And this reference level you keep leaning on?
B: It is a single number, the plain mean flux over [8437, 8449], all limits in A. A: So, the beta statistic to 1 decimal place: 1.3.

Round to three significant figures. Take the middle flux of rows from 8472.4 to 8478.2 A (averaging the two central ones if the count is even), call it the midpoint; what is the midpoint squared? 357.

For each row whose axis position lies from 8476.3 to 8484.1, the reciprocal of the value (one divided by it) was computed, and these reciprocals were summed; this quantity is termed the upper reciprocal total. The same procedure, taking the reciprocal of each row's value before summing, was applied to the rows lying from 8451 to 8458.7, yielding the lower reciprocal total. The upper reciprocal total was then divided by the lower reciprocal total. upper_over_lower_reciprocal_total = 1.12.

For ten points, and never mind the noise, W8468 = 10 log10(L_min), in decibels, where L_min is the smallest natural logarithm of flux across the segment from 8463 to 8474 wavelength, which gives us 3.92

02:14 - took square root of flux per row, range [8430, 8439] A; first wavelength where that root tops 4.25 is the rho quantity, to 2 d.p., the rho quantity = 8430.55 A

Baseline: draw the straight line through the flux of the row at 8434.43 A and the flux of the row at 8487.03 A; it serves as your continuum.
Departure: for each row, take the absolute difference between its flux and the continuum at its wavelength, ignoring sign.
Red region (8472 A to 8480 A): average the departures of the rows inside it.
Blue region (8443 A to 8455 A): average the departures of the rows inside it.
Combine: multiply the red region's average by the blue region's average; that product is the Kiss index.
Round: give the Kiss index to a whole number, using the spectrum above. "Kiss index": 12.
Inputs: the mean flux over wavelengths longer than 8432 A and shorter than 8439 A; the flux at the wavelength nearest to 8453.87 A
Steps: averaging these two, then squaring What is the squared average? 412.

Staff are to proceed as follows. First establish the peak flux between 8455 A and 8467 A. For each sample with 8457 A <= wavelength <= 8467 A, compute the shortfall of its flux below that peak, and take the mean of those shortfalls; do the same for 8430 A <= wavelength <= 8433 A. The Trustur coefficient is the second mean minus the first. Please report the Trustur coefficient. 1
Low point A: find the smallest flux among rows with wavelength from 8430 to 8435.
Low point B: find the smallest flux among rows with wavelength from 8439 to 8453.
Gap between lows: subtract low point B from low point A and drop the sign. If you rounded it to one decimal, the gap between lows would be 2.1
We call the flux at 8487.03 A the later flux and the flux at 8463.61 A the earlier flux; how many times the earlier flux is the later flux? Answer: 1.0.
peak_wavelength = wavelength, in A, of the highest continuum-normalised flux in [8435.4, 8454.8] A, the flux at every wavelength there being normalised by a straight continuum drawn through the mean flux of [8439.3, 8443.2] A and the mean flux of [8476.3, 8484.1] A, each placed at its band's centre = 8453.87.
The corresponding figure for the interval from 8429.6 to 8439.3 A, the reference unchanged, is 8430.55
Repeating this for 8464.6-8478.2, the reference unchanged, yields 8467.51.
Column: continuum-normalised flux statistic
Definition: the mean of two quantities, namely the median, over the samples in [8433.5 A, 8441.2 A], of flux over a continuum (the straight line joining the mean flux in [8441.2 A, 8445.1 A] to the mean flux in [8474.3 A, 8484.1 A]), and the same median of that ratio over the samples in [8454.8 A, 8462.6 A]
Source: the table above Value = 0.952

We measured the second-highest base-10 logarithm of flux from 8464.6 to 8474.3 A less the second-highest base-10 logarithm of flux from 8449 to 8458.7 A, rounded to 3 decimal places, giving -0.215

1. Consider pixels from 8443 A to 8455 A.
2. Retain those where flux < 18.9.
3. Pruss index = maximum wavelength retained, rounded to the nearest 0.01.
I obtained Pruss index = 8451.93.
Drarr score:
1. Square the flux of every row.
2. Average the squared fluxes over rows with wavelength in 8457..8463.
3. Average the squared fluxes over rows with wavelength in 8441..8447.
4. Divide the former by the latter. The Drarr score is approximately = 1.1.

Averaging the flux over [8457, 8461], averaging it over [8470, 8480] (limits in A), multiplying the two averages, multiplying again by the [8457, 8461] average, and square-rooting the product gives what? 73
